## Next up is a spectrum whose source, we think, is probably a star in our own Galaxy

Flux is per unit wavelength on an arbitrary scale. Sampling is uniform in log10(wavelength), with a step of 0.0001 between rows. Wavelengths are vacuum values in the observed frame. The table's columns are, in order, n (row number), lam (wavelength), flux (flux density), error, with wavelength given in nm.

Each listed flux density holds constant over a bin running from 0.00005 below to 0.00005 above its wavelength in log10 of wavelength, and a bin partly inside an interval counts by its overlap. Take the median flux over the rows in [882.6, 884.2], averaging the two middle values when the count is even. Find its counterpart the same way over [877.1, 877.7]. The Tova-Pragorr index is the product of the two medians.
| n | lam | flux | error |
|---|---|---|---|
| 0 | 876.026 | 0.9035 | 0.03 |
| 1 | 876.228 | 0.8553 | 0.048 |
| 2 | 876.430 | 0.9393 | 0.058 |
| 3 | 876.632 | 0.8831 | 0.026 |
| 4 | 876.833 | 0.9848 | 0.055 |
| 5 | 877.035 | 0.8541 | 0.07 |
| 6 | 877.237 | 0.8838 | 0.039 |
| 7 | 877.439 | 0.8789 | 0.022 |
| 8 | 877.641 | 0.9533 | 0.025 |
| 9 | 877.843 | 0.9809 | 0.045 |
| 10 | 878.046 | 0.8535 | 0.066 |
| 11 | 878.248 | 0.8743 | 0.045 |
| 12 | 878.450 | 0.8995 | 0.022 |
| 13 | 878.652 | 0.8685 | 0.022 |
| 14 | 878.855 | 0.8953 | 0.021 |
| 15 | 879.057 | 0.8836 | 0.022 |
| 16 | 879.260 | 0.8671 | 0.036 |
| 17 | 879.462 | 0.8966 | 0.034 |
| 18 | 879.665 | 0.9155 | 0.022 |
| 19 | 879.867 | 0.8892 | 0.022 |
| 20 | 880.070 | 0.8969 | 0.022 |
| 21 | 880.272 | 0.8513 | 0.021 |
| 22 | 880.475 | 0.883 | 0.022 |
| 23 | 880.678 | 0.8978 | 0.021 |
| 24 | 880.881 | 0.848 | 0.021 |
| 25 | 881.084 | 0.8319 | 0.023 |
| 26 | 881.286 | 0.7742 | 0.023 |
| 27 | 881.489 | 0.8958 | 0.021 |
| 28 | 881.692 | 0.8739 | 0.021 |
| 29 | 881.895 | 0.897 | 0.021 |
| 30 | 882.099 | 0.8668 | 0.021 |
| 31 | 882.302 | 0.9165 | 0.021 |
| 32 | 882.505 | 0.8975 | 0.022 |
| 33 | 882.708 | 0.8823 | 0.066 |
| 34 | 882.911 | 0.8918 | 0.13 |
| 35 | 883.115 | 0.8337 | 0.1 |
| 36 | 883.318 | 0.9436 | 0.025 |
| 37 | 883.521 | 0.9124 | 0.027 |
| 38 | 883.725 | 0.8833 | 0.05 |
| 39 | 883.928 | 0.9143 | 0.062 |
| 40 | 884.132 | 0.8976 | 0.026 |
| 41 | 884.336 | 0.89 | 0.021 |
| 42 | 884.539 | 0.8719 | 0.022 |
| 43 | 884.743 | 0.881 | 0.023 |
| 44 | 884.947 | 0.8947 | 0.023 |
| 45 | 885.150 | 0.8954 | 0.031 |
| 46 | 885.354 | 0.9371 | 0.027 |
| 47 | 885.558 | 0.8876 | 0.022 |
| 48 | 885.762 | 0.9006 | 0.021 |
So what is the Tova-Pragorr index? 0.791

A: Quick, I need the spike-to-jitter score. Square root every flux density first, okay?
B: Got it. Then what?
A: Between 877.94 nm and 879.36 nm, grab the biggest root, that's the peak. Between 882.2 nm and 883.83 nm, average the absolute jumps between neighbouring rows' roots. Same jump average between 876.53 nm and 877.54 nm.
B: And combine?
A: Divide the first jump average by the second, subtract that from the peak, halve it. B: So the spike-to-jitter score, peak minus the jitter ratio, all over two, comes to 0.18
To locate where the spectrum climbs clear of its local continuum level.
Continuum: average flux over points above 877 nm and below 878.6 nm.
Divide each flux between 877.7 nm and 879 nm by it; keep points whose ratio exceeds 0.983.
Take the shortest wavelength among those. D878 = 877.843 nm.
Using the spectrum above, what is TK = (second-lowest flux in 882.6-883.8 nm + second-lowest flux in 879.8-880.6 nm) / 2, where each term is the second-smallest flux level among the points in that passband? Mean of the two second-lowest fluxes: 0.883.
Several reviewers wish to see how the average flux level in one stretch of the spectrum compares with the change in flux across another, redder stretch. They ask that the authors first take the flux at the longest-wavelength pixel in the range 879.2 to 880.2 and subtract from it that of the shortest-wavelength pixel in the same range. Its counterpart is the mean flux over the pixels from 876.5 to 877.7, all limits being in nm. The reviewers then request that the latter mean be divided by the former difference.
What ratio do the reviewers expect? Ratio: 30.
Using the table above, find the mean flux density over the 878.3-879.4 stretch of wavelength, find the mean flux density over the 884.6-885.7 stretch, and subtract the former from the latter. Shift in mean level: 0.02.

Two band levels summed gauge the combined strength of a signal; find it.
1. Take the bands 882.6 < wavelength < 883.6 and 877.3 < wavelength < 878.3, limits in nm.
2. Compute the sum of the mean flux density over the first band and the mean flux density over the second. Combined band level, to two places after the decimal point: 1.80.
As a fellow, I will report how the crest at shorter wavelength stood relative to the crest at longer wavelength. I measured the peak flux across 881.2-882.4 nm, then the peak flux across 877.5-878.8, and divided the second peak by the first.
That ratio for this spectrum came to 1.07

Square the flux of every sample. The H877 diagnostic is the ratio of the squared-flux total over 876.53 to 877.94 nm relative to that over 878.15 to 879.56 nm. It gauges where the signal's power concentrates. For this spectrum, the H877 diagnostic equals 1.08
